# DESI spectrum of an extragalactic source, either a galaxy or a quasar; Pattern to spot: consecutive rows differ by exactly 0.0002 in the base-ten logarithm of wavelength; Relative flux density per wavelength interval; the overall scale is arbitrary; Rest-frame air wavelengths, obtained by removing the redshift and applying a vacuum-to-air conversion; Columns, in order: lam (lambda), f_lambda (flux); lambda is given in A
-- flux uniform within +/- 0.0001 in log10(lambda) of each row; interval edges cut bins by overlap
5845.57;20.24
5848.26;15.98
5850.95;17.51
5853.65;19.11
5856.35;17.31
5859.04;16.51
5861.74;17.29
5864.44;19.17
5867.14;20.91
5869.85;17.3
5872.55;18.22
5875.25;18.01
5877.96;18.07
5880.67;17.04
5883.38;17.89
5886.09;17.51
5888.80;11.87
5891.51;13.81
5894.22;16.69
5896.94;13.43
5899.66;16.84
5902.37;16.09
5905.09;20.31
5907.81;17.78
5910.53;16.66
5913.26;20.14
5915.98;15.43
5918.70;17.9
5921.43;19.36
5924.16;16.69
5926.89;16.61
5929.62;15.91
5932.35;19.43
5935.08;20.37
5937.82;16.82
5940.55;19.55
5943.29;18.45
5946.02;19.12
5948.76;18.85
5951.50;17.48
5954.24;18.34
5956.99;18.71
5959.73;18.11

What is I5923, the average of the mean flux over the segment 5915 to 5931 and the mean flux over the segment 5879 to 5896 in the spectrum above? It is 16.4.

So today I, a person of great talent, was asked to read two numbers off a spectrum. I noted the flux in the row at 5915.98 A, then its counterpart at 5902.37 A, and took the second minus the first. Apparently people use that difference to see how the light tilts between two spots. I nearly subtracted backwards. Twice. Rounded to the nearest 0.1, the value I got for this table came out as 0.7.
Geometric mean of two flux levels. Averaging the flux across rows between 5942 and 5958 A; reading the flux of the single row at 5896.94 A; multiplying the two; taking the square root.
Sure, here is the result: 15.8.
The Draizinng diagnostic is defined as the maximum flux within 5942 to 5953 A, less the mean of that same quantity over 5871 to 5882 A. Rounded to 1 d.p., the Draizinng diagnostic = 1.3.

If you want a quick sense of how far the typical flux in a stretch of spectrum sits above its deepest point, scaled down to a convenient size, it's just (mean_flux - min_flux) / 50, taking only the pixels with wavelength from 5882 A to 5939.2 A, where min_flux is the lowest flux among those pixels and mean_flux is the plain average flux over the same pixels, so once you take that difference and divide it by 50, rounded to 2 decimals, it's 0.10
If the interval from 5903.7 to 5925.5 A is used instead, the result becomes 0.05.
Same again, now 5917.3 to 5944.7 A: 0.04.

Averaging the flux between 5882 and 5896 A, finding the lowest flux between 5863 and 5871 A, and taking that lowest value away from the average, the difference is -2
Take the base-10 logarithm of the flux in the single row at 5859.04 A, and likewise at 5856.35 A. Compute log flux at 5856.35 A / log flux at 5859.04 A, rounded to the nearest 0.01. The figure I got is 1.02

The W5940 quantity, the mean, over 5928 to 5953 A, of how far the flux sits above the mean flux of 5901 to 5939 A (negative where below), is 0.6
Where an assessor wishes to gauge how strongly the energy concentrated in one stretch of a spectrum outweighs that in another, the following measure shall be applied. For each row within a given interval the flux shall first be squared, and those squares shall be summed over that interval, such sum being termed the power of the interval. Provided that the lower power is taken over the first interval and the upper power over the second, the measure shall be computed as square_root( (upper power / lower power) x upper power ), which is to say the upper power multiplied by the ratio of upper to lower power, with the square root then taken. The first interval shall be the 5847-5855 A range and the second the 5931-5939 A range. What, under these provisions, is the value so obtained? 35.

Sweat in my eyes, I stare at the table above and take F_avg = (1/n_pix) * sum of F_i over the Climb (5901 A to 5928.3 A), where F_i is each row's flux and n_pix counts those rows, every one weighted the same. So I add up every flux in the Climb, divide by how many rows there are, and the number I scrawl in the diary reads 17.7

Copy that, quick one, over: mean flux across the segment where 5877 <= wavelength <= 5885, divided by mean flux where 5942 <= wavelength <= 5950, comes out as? 0.94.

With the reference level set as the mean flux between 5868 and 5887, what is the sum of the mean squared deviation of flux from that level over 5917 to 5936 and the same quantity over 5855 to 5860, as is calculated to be 3.4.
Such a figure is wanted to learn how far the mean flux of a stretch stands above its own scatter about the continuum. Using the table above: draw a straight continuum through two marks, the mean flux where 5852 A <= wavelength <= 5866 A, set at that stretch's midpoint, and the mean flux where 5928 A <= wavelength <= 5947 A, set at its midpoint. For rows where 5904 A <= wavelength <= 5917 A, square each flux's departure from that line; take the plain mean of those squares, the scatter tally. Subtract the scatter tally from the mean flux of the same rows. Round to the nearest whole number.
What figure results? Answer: 14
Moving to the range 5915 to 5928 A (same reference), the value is 14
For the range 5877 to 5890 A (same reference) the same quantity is 8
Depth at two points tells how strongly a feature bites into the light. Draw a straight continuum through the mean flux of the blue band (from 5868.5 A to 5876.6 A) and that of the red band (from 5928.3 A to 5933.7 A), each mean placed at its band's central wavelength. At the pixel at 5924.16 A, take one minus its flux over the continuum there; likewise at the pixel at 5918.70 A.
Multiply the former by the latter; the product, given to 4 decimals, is -0.0006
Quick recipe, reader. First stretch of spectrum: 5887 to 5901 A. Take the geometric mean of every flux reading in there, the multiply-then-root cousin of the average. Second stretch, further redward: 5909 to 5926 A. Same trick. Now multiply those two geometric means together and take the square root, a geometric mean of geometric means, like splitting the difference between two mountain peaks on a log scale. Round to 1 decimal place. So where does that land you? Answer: 15.9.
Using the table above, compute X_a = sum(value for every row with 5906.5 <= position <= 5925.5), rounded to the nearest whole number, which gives 124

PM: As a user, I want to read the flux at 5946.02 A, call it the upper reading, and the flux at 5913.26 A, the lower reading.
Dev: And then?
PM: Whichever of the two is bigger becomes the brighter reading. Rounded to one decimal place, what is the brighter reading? 20.1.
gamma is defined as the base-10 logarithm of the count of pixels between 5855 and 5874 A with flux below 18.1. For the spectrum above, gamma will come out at 0.60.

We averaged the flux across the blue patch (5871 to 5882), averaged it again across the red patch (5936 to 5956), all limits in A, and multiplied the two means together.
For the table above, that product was 328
